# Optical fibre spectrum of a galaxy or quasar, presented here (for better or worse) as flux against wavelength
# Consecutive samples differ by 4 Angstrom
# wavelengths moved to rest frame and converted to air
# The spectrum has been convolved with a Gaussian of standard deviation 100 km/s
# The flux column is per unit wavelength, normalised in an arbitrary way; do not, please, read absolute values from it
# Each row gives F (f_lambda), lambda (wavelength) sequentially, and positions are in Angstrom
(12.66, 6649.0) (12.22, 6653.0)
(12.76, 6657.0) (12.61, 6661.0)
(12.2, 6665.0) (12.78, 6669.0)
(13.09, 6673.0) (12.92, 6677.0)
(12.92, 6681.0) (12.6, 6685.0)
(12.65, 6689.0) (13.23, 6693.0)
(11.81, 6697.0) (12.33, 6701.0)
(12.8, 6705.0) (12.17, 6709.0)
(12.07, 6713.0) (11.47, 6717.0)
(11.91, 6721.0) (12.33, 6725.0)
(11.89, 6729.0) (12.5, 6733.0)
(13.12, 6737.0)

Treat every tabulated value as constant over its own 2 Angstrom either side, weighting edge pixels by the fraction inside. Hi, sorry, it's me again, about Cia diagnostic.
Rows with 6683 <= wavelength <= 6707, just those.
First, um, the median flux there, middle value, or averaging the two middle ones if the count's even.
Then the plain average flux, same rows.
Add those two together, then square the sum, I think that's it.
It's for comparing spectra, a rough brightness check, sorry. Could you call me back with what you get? 635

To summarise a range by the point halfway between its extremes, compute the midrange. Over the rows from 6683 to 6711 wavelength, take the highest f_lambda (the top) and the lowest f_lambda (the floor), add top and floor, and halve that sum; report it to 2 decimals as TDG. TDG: 12.52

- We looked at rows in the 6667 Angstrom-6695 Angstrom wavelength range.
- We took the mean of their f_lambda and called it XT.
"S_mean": 12.9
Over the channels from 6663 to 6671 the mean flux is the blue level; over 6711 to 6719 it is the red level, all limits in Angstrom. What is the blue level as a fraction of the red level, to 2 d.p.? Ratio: 1.06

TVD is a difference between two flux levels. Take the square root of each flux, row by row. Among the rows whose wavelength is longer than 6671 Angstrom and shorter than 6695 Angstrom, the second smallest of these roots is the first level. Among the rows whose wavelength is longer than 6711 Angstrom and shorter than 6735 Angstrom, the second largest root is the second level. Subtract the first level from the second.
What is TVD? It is -0.05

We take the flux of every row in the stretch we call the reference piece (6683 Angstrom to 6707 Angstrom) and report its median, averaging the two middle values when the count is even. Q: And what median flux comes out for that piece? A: 12.6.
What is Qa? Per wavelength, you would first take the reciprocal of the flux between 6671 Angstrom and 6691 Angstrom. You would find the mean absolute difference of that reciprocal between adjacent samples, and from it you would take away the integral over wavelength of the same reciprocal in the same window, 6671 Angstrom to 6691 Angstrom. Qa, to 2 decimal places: -1.56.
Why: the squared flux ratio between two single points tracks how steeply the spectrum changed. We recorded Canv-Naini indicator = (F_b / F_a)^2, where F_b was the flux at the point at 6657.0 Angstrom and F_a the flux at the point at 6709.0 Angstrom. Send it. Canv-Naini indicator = 1.10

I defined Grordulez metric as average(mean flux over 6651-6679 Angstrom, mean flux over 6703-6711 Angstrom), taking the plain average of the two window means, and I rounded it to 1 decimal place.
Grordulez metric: 12.6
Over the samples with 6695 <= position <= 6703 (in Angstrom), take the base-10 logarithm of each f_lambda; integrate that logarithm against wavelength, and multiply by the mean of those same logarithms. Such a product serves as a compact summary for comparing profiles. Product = 9.36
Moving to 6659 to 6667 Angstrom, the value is 9.57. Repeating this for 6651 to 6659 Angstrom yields 9.62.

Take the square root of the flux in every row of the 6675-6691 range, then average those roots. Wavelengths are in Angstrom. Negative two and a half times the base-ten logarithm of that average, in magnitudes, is -1.38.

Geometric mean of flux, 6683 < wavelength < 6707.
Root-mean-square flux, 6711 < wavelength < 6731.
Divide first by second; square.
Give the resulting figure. 1.11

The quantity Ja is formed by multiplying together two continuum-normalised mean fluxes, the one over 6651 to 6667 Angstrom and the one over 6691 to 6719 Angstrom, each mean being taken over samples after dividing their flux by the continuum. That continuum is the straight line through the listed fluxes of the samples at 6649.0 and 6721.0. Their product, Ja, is 1.01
